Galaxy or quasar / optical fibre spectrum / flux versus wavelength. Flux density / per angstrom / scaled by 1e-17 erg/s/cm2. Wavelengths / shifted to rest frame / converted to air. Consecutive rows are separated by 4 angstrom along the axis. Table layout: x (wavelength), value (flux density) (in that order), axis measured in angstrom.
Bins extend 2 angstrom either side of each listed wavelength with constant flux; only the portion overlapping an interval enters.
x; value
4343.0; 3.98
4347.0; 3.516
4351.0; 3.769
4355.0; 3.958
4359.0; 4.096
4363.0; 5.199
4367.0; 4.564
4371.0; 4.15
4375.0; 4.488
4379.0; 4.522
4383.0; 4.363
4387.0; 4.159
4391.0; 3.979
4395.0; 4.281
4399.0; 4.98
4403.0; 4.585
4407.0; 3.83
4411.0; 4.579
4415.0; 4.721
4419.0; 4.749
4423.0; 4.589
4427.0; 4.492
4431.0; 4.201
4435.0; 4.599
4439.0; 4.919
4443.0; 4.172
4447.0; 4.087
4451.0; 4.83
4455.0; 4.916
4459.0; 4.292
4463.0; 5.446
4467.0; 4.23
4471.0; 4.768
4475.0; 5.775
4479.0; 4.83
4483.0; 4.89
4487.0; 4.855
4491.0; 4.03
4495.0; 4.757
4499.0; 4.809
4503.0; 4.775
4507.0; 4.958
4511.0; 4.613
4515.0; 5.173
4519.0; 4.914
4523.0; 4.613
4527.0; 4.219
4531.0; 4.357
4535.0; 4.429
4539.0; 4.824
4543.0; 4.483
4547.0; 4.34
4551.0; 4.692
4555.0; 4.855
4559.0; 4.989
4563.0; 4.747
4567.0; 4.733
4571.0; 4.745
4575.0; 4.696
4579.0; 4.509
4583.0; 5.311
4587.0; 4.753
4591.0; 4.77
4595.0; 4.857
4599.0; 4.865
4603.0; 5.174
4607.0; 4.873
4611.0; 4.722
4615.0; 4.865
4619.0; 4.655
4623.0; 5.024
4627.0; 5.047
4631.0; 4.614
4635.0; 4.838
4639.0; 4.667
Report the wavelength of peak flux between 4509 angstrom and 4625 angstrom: 4583.0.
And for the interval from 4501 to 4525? 4515.0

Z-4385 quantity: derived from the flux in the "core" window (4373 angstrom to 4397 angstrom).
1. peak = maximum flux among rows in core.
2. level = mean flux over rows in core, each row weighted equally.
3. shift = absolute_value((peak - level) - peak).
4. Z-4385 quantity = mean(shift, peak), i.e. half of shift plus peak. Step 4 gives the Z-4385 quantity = 4.41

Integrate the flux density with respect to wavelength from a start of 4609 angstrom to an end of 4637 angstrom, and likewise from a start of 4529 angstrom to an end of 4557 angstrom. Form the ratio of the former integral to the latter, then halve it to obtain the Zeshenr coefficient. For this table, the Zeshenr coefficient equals 0.528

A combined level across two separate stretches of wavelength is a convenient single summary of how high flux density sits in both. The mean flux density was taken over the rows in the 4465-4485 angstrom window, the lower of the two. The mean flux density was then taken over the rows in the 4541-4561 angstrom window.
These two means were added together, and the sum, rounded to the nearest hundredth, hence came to 9.57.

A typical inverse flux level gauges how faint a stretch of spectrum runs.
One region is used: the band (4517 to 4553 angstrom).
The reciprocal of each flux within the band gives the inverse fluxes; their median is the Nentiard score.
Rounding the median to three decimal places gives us 0.223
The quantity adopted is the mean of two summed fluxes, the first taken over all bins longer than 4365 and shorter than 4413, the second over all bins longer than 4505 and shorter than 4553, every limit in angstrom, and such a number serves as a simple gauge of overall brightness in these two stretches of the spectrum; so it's 54.0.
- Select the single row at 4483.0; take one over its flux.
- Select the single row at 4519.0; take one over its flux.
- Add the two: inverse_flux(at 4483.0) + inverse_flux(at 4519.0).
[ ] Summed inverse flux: 0.408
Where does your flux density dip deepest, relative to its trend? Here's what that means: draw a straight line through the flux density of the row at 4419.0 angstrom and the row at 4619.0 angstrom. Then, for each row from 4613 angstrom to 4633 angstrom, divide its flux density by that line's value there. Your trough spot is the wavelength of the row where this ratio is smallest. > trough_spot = 4631.0 angstrom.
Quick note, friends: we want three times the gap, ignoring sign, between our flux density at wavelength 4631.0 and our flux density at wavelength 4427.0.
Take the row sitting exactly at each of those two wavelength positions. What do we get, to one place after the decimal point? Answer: 0.4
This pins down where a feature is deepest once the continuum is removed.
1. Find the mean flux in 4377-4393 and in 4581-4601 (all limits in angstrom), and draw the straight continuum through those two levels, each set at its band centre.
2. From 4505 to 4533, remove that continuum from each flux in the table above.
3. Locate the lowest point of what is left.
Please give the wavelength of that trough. 4527.0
